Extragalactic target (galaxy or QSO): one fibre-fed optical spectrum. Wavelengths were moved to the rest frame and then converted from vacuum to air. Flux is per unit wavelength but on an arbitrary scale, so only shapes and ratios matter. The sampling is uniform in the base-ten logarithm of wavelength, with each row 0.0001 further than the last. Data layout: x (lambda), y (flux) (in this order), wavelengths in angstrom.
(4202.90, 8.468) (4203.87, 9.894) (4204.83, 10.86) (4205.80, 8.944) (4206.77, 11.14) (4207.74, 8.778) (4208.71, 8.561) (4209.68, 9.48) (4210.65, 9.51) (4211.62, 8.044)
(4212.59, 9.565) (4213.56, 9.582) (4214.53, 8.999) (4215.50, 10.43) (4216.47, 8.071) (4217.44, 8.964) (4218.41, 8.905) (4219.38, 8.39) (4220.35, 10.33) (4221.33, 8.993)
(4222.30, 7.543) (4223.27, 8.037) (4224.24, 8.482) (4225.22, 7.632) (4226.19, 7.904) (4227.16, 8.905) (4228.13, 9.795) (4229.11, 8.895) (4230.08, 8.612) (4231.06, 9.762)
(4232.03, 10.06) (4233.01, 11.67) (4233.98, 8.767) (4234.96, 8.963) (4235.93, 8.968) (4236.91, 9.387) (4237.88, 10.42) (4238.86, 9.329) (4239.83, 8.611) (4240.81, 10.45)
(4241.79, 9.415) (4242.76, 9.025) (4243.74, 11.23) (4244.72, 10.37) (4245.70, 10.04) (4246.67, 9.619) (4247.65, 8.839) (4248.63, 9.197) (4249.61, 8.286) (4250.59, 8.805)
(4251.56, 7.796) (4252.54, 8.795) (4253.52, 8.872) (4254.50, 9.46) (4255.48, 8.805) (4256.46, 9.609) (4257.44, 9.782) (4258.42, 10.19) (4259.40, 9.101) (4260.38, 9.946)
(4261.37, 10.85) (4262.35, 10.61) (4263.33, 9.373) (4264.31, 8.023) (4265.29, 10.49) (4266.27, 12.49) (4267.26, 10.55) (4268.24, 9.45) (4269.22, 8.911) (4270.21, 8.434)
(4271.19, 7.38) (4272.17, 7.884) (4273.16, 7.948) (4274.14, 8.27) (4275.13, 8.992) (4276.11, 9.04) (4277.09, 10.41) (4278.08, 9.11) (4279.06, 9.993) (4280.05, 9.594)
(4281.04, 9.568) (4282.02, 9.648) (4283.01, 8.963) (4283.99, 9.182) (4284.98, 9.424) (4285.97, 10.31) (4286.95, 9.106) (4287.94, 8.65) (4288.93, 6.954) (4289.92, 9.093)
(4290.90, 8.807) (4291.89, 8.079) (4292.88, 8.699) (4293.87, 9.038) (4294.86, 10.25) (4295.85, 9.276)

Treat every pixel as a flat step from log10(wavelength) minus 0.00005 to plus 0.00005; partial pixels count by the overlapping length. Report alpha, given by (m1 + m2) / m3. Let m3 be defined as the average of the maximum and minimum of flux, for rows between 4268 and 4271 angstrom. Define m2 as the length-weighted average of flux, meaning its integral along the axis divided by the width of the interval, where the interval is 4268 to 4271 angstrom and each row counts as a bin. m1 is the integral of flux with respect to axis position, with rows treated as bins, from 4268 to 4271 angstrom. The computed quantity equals 3.91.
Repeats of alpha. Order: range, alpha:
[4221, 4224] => 3.96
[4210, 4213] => 4.11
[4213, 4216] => 3.98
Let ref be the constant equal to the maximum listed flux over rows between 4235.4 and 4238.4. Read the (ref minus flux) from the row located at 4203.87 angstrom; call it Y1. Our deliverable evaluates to 0.5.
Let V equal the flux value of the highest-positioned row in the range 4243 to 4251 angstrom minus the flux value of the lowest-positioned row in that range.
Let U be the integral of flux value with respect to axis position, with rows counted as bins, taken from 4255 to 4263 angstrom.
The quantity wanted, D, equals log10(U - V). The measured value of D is 1.91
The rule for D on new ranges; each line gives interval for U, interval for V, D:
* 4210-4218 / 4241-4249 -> 1.87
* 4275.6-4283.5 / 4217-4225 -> 1.88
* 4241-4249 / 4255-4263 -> 1.88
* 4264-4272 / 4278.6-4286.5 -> 1.88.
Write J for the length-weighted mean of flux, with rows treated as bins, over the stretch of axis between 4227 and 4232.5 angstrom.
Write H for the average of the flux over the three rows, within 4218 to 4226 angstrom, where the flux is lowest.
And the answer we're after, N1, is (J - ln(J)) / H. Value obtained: 0.92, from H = 7.74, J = 9.4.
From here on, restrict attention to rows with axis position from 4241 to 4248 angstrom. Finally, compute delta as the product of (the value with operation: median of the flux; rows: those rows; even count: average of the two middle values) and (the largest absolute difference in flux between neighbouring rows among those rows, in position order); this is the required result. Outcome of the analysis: 21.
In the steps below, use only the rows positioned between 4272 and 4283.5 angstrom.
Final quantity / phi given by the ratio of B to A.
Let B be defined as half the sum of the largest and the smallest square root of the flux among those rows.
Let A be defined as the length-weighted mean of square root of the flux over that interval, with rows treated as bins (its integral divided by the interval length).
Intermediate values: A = 3.02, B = 3.02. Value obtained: 1.00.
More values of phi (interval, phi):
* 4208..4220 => 1.01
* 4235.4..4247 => 1.01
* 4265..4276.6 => 1.04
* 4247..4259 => 1.00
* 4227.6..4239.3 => 1.03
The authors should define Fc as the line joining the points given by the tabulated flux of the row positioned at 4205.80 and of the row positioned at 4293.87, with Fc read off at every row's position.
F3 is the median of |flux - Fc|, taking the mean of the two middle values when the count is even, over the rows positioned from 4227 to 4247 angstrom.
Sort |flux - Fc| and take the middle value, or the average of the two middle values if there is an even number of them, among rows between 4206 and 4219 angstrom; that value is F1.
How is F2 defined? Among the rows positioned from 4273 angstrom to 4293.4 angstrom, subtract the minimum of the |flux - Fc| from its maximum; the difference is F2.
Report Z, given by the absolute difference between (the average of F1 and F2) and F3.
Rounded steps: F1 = 0.56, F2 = 2.1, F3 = 0.433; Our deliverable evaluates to 0.9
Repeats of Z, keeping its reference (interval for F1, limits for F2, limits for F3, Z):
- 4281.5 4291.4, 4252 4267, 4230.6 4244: 1.4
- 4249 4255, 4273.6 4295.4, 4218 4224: 0.5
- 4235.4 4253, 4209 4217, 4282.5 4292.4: 0.6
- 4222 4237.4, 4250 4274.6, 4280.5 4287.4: 1.6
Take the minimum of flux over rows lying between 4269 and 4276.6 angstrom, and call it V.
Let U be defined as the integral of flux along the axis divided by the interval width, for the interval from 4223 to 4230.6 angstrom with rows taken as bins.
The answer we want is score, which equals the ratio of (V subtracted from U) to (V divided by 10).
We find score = 1.6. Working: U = 8.5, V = 7.38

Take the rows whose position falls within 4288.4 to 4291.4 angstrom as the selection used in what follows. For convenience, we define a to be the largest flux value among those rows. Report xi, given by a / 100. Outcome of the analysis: 0.091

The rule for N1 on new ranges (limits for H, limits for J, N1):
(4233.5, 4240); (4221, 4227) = 0.69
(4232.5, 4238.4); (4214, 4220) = 0.76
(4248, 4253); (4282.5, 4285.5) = 0.84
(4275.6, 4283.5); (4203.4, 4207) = 0.87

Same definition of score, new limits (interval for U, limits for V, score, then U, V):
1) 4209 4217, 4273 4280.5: 1.6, 9.2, 7.948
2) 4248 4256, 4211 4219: 0.9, 8.8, 8.044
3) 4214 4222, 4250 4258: 1.7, 9.1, 7.796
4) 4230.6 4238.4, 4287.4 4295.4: 4.0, 9.7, 6.954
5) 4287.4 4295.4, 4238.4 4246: 0.1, 8.7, 8.611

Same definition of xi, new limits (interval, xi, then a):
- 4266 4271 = 0.125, 12.49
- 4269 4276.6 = 0.090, 9.04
